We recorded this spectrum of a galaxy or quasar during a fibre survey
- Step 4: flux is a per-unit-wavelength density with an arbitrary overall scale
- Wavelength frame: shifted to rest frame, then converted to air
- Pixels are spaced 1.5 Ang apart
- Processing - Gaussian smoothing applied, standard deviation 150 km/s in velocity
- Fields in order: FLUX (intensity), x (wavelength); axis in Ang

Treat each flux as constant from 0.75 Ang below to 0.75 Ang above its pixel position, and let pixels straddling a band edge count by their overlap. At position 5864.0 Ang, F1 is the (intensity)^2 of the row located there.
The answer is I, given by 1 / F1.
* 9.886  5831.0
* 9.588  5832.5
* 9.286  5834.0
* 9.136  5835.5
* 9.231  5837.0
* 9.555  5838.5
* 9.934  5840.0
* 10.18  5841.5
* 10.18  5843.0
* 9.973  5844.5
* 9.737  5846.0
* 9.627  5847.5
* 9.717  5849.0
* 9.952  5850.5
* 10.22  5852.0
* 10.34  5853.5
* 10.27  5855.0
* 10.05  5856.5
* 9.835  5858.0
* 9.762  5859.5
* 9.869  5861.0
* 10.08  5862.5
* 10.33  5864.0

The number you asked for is 0.0094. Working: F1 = 107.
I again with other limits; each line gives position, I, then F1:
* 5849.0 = 0.0106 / 94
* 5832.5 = 0.0109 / 92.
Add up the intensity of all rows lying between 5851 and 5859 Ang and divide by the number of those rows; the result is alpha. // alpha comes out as 10.1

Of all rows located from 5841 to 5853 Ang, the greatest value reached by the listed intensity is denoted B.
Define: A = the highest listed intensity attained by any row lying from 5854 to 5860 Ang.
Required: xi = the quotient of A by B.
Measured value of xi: 1.00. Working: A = 10.27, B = 10.22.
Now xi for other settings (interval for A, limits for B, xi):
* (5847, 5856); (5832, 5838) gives 1.08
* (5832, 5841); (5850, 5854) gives 0.96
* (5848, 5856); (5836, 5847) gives 1.02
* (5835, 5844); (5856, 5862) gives 1.01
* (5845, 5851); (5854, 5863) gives 0.97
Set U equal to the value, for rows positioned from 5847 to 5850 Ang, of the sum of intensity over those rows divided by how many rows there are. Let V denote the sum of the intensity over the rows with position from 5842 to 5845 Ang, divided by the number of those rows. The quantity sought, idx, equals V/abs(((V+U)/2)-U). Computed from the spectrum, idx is 50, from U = 9.7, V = 10.1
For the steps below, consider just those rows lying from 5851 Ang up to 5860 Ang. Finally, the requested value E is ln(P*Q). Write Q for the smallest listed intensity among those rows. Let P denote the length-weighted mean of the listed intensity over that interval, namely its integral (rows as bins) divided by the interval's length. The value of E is 4.59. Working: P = 10.1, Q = 9.762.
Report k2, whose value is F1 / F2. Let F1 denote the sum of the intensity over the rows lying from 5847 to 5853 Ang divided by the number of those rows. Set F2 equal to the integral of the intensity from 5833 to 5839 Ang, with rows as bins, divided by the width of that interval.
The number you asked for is 1.06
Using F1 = 9.9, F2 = 9.3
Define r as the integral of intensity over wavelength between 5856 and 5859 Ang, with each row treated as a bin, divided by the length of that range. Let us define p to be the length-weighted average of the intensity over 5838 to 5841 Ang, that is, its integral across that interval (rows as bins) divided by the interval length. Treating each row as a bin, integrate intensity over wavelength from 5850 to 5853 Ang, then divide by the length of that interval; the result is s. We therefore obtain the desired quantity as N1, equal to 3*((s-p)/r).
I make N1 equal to 0.10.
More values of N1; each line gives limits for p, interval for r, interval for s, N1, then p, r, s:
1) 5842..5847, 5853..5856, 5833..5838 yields -0.21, 10.0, 10.3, 9.25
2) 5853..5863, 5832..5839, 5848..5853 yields -0.02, 10.0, 9.3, 9.97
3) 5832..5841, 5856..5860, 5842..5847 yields 0.15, 9.5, 9.9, 9.96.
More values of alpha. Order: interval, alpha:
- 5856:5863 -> 9.9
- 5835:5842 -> 9.6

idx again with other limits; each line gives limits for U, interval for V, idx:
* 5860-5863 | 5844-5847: 165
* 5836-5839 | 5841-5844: 26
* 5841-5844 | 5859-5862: 54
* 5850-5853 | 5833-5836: 21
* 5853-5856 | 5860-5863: 60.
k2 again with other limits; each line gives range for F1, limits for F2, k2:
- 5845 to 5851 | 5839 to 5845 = 0.97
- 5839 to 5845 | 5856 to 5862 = 1.02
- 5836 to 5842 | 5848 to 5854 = 0.97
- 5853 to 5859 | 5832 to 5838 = 1.09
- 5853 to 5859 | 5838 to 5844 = 1.01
